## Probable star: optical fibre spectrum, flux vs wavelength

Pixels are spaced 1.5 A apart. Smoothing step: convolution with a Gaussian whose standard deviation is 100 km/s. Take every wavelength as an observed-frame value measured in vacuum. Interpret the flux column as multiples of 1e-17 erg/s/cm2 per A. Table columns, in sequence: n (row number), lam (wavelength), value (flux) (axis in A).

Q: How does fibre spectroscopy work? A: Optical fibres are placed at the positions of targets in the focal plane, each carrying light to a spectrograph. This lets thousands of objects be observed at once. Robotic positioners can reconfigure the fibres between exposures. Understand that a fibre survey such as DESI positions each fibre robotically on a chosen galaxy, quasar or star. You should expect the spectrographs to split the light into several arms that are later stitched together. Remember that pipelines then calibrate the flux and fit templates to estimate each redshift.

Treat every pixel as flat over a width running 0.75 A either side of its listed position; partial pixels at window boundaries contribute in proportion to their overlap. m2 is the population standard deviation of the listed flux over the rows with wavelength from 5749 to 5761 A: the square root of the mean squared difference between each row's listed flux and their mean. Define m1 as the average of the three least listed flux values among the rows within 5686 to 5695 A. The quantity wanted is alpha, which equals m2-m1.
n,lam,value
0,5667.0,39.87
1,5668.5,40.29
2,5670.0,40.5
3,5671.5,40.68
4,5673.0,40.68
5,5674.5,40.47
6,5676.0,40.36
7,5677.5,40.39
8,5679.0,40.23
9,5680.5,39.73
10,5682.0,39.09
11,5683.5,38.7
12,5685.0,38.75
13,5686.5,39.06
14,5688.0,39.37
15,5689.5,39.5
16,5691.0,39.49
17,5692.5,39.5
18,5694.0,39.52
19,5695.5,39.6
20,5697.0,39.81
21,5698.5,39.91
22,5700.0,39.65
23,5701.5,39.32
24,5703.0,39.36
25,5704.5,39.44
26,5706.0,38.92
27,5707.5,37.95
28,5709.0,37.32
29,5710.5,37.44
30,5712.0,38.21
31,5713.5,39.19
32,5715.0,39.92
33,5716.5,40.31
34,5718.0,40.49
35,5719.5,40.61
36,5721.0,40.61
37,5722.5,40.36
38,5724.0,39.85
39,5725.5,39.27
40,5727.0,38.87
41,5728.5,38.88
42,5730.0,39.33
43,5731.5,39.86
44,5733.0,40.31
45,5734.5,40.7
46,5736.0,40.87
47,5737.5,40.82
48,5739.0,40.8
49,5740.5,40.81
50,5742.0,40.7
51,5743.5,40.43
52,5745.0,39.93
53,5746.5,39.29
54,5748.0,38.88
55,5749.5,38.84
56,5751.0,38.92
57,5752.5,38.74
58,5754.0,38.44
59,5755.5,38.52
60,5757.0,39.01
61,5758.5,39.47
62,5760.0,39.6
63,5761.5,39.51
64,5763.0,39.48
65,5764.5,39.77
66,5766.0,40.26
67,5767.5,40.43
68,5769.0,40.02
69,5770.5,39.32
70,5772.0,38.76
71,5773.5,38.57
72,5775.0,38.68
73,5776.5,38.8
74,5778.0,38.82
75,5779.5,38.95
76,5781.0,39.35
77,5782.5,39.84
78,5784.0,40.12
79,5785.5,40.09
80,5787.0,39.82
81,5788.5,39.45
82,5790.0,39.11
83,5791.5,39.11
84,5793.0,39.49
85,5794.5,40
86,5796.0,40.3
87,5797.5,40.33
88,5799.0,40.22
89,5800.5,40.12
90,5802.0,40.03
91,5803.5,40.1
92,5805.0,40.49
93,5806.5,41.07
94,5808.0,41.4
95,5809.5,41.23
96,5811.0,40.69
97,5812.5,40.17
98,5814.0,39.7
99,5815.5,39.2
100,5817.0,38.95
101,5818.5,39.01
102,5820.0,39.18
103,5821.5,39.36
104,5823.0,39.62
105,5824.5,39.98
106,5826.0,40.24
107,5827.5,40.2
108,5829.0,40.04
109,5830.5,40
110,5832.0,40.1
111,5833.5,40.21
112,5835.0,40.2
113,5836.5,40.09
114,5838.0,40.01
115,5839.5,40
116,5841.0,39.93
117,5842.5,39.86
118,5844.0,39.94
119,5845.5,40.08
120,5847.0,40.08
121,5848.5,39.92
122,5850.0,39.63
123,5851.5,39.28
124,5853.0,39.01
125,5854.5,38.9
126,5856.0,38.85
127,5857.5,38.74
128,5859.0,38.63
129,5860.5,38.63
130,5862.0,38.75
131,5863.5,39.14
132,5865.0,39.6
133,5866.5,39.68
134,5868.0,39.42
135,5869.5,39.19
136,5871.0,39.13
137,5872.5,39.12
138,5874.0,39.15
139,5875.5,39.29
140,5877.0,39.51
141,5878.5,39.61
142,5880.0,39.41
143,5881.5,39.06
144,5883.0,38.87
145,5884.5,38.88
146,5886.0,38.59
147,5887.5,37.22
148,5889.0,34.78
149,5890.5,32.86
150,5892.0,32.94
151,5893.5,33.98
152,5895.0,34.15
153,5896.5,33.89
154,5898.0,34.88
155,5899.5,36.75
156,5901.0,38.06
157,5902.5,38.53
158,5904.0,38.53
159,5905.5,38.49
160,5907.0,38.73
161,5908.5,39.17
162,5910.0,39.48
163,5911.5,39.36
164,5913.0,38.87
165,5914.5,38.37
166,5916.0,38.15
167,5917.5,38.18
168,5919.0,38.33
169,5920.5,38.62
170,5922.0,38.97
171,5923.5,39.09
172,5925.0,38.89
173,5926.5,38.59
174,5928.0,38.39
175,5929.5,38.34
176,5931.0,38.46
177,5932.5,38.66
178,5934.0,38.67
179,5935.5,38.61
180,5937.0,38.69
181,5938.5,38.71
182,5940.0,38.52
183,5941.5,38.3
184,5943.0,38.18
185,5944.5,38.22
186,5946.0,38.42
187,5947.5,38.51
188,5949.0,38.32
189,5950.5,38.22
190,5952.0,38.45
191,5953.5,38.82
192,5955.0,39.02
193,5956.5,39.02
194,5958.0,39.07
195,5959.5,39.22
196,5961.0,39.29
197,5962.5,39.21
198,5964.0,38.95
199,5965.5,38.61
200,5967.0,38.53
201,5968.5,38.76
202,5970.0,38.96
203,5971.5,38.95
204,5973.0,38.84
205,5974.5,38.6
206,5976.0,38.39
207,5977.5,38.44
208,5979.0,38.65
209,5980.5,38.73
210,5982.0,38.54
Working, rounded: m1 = 39.3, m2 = 0.39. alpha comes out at -38.9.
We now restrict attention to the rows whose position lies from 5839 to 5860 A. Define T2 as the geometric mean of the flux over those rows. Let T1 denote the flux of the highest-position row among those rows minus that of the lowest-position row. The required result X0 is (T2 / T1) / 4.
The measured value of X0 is -7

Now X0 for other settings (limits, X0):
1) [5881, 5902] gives -9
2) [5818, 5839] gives 10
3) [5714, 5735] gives 13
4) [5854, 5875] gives 39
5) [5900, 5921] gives 17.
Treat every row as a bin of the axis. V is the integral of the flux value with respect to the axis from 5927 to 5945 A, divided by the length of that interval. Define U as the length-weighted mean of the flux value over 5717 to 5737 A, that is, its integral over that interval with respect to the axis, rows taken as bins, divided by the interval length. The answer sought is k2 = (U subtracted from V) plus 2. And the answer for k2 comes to 0.5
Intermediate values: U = 40.0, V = 38.5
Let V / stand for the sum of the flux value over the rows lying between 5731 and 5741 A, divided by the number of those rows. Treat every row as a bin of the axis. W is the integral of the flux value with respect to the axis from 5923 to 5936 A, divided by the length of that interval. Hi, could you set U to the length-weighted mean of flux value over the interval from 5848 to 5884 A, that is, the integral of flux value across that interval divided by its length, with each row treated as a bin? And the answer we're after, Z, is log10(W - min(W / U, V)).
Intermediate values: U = 39.2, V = 40.60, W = 38.6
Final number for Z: 1.58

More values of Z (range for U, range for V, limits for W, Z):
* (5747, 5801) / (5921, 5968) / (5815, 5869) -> 1.59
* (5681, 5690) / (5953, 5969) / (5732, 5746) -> 1.60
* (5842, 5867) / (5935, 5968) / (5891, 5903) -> 1.54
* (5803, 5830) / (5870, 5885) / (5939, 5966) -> 1.58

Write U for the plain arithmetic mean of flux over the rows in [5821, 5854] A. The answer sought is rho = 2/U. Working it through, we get 0.0501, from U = 39.9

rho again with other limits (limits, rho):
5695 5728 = 0.0508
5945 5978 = 0.0516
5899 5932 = 0.0519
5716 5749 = 0.0499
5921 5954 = 0.0519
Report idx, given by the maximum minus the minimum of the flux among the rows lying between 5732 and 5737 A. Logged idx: 0.6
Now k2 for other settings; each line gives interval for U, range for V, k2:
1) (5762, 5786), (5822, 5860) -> 2.3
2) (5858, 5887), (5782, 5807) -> 2.9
